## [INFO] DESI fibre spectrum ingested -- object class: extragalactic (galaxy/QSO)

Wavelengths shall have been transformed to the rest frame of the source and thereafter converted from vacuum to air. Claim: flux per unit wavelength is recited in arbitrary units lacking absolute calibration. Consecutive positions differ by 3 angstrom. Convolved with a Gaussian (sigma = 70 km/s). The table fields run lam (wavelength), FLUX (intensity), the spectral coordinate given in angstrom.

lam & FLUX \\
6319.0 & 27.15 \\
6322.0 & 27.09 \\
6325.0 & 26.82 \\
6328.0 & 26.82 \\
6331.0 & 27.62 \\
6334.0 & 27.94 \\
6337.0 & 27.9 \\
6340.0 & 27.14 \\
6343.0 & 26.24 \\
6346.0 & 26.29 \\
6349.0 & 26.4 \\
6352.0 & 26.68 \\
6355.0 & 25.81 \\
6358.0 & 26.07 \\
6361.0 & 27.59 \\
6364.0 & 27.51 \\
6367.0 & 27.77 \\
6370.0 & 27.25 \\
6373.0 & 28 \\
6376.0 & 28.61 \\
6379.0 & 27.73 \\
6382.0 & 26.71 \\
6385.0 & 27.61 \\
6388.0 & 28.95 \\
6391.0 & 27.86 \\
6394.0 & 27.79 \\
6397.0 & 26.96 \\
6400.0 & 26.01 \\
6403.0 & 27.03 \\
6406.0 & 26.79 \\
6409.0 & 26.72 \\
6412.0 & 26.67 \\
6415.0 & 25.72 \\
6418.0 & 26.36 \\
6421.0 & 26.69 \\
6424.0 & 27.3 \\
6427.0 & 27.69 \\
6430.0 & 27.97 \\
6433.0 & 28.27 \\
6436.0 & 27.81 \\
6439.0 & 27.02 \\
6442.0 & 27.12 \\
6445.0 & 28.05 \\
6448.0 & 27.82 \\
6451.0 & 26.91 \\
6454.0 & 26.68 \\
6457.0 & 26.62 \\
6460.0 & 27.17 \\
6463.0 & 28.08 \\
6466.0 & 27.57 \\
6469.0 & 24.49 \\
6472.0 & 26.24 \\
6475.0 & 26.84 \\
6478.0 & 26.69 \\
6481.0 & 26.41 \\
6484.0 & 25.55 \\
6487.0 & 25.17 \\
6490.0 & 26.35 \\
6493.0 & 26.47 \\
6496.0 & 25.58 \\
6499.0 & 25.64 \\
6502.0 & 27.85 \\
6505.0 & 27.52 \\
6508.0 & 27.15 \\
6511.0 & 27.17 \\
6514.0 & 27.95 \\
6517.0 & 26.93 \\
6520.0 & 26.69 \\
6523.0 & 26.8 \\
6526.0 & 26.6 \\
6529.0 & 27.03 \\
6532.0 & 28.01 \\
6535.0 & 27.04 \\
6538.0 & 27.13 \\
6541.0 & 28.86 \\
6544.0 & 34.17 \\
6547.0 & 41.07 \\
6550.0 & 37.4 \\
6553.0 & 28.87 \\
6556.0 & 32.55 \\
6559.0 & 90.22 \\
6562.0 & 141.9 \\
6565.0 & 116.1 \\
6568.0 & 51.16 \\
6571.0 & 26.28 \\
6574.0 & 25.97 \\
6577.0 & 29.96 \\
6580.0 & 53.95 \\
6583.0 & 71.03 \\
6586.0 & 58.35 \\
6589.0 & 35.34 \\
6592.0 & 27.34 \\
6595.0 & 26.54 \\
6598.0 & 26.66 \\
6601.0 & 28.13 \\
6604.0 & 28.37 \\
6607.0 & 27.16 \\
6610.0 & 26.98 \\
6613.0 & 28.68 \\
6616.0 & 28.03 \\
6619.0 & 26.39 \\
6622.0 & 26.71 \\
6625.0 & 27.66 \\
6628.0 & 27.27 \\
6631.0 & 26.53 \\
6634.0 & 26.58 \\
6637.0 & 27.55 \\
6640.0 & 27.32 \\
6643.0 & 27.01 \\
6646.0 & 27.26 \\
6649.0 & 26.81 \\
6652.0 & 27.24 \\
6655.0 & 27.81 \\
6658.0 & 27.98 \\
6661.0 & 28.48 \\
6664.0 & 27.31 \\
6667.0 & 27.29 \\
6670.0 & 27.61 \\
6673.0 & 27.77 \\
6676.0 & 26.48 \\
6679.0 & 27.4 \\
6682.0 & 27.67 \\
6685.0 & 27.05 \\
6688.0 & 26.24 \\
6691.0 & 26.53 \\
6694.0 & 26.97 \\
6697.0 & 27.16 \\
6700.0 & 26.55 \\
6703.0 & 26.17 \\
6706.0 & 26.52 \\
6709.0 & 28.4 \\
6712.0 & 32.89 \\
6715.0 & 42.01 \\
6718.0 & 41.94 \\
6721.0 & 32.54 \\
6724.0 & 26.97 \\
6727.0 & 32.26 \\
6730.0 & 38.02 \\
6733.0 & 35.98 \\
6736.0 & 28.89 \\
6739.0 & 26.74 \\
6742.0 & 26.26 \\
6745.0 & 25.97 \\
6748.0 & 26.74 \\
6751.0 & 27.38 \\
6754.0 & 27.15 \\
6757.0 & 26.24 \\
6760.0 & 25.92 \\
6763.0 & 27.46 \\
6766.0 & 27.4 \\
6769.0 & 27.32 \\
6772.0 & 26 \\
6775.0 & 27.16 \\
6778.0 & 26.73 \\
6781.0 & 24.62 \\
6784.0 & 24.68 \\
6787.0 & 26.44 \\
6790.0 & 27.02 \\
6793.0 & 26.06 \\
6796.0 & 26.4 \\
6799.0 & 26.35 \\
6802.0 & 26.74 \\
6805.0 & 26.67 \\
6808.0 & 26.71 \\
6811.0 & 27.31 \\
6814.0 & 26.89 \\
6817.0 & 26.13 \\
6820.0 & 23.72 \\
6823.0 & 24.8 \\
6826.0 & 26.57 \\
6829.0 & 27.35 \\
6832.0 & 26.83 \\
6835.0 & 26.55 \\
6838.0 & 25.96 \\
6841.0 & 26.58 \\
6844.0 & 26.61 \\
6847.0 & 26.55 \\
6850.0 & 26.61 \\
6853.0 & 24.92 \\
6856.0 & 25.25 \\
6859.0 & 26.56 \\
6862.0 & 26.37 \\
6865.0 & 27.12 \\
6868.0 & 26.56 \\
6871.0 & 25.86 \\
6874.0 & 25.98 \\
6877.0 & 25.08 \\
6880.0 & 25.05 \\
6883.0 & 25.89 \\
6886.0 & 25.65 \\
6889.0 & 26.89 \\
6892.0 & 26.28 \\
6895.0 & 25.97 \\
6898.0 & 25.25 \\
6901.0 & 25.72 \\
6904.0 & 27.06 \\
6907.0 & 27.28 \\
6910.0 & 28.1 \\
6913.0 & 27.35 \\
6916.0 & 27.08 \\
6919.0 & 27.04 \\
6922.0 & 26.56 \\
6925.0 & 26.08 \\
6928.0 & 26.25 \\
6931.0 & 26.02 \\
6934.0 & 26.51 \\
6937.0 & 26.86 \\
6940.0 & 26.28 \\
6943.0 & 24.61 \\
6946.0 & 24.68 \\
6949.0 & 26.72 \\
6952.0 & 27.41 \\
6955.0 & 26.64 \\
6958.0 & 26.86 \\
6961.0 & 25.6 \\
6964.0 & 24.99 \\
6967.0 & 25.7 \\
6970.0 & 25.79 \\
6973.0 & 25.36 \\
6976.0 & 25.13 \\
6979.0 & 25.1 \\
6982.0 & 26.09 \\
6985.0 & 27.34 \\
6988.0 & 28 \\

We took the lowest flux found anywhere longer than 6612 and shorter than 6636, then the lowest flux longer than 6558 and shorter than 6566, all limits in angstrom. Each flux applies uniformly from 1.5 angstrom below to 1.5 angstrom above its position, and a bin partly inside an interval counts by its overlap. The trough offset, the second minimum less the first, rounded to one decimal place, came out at 63.8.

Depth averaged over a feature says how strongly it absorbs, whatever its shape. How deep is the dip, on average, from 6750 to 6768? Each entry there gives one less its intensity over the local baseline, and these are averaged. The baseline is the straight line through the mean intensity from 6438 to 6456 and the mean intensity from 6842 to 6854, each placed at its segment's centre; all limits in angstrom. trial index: -0.02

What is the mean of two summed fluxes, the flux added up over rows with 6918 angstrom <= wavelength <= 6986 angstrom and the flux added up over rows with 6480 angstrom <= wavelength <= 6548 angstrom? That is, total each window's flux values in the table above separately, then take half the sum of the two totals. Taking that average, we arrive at 619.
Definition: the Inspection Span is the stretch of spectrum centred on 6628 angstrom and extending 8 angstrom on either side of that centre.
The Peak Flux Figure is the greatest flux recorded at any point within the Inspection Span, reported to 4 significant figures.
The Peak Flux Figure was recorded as 27.66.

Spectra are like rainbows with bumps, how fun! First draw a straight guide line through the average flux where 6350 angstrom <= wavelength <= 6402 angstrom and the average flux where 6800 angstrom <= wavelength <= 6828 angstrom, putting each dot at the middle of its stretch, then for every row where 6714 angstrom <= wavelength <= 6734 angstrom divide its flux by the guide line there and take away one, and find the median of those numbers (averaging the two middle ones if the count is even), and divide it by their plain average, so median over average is 1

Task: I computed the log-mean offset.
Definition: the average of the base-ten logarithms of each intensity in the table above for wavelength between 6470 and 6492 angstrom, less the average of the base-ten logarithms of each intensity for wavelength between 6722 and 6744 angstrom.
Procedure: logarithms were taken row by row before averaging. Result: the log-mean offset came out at -0.07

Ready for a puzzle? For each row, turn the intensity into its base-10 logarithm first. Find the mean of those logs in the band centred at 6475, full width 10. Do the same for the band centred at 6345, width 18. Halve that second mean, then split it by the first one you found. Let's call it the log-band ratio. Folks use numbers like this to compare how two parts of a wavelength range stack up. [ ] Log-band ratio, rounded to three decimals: 0.501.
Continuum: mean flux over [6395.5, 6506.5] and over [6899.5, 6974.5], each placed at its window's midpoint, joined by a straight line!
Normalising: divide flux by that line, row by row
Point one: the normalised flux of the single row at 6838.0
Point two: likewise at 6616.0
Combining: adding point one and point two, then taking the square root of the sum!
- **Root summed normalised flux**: 1.43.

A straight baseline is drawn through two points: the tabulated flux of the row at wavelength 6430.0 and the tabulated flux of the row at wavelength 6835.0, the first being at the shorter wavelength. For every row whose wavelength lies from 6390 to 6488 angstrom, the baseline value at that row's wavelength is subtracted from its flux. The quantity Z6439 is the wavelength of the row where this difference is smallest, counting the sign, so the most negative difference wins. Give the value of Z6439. 6469.0 angstrom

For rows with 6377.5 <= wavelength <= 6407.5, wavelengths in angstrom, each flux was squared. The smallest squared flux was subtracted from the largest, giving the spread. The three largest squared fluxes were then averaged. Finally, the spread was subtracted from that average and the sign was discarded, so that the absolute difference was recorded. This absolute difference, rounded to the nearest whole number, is 634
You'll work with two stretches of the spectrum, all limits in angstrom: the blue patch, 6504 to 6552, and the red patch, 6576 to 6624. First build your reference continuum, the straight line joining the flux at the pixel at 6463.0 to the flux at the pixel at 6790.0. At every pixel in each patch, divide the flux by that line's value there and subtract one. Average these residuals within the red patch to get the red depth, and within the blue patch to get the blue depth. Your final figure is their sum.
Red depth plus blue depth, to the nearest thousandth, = 0.291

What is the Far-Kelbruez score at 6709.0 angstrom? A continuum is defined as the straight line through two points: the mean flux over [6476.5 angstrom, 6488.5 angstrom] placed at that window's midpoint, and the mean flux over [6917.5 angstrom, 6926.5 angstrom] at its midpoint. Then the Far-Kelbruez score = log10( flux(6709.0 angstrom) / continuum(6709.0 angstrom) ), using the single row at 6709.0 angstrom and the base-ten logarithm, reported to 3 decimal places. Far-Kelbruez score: 0.034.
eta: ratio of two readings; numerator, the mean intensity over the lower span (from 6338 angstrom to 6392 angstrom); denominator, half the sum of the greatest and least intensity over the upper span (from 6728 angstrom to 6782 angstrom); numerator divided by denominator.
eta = 0.87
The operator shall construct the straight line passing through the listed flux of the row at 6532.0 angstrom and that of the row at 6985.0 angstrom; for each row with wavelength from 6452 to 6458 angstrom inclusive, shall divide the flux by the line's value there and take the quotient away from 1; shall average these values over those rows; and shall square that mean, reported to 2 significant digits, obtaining 0.0027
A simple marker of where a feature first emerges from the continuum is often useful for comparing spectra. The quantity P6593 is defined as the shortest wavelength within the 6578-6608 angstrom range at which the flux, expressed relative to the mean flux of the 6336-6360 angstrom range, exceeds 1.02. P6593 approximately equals 6580.0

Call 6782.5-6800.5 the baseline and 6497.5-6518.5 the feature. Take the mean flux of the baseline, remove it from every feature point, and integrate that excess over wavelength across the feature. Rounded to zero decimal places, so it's 21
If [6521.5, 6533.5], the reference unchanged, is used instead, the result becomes 11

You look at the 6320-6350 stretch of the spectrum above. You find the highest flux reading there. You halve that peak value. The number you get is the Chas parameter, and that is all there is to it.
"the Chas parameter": 14.0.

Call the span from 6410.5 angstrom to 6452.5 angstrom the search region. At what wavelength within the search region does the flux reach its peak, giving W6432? 6433.0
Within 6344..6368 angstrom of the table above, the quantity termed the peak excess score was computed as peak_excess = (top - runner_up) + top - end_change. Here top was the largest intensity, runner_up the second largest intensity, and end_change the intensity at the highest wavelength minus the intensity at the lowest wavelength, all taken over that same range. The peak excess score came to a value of 26.5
